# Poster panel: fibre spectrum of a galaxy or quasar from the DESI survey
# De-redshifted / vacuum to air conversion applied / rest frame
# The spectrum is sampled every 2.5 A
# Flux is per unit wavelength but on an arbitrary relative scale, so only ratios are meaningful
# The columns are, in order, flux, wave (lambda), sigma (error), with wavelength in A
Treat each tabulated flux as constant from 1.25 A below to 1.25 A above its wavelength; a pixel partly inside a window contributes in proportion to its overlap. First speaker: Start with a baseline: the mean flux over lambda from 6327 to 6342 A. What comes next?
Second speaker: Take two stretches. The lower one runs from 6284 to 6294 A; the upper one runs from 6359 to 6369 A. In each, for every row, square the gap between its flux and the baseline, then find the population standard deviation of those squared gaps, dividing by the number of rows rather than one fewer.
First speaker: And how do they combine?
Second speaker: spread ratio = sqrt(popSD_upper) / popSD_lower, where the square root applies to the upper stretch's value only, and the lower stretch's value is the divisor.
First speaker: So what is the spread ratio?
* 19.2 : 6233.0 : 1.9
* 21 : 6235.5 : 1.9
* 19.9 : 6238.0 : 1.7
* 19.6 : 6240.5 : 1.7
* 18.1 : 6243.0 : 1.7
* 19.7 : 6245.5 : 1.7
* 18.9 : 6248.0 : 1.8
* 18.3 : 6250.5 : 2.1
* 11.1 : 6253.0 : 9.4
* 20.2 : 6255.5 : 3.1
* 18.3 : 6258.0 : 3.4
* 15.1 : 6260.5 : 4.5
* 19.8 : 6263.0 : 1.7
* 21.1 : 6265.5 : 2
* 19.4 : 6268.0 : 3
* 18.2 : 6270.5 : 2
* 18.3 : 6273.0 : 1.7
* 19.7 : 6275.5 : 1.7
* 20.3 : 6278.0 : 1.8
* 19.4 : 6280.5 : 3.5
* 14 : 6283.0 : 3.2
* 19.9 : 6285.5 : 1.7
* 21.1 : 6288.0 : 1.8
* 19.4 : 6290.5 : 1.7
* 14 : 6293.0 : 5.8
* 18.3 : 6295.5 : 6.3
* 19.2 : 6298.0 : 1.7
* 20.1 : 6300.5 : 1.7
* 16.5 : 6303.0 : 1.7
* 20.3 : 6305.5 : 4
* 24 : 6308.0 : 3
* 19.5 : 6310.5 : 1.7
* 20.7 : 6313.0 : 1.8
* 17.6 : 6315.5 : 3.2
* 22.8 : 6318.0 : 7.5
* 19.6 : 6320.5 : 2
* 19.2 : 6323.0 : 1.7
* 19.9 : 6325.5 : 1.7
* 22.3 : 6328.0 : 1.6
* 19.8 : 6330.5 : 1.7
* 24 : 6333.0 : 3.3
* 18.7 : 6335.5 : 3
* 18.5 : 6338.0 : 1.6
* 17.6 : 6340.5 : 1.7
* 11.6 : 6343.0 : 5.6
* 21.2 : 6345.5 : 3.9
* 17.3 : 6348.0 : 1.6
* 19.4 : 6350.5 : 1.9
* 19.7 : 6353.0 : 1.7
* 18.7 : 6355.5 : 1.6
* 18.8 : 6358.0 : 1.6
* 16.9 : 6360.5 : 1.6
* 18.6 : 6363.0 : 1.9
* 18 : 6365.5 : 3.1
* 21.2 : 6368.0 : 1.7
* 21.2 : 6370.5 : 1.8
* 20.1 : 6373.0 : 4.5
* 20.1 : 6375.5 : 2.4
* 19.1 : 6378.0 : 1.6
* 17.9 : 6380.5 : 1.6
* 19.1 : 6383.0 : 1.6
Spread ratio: 0.12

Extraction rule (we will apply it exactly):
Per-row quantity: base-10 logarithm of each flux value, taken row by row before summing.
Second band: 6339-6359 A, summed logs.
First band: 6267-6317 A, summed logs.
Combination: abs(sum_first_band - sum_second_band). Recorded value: 16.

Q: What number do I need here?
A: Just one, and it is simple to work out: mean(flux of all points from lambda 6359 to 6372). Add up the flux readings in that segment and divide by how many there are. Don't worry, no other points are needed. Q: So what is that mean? 19.2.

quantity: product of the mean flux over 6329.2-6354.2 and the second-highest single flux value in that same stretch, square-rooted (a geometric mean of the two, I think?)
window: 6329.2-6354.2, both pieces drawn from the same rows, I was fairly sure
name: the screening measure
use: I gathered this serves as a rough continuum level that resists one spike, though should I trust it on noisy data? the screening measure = 20.0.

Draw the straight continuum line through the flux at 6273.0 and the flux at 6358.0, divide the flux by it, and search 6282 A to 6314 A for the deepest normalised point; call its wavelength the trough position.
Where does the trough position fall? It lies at 6293.0 A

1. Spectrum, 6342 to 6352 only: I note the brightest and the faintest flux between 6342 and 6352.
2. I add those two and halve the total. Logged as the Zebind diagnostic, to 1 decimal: 16.4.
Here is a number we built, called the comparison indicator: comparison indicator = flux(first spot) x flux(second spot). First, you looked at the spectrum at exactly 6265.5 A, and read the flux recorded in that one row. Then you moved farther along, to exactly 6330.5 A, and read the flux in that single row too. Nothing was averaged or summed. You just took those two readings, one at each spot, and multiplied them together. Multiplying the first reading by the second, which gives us 418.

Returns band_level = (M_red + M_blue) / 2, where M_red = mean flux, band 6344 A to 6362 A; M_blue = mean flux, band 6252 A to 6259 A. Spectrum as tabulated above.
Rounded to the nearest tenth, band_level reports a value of 17.7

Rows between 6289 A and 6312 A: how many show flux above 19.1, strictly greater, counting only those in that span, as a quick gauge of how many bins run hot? 6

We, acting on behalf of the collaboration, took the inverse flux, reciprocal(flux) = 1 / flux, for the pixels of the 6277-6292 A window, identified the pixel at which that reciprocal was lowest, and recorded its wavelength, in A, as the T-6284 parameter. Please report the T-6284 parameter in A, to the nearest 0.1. 6288.0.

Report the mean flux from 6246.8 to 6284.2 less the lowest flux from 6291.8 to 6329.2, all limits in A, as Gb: 4.1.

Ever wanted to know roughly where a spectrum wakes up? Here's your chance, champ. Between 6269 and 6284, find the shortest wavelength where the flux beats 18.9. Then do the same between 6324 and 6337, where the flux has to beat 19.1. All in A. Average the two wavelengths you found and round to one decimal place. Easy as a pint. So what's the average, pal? 6300.5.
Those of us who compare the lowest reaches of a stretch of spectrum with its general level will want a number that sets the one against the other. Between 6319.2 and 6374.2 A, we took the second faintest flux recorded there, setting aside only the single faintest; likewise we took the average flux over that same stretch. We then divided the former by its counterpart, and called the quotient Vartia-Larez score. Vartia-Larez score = 0.88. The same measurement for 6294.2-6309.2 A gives 0.93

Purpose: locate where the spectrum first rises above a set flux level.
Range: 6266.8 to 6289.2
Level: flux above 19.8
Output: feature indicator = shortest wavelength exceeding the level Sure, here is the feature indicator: 6278.0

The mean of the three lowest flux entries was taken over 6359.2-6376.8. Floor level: 17.8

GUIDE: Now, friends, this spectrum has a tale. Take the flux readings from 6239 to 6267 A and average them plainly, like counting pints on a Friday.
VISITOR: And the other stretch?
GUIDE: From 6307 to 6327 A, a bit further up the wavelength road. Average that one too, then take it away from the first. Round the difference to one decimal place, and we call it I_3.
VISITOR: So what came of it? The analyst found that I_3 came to -2.2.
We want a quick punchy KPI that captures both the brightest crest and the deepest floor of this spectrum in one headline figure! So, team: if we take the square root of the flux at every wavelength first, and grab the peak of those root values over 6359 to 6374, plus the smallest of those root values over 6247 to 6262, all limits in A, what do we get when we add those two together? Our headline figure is 7.9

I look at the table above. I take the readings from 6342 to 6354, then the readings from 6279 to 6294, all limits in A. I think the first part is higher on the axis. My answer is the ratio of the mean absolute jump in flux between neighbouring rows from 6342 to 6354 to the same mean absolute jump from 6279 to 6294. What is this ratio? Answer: 1.0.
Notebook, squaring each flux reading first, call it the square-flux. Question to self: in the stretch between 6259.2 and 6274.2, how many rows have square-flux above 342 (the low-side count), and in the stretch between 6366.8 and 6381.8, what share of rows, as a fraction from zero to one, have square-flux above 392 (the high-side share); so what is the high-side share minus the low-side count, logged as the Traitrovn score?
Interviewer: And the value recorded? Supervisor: -2.3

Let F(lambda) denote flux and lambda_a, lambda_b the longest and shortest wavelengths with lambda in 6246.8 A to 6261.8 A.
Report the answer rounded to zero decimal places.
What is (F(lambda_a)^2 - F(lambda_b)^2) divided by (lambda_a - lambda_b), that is -10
